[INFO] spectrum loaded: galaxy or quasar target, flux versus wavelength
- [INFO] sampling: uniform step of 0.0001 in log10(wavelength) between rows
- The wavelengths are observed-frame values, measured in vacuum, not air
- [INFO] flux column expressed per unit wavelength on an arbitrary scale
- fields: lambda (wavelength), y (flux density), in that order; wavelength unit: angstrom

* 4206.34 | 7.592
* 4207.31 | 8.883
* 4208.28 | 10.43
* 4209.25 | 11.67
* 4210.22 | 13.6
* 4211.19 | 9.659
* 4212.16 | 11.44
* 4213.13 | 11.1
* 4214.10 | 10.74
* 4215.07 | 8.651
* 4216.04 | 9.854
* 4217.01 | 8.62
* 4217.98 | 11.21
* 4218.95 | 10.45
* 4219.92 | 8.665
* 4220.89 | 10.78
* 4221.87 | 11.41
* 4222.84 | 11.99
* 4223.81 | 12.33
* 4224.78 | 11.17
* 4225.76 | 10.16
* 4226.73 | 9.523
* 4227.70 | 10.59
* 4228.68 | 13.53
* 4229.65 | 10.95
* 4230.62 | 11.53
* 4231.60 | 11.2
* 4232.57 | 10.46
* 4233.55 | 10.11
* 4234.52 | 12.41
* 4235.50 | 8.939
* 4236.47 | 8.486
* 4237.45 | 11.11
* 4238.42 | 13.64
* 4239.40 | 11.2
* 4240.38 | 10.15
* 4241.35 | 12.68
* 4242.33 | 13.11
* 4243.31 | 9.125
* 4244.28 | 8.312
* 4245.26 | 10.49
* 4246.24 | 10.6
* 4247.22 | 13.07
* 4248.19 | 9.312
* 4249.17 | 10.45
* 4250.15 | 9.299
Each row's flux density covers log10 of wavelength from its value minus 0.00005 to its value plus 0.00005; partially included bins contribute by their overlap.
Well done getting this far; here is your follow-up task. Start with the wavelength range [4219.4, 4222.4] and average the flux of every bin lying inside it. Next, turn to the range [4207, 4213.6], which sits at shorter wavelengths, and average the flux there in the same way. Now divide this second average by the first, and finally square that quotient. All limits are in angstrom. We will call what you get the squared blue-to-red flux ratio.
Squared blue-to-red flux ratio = 1.14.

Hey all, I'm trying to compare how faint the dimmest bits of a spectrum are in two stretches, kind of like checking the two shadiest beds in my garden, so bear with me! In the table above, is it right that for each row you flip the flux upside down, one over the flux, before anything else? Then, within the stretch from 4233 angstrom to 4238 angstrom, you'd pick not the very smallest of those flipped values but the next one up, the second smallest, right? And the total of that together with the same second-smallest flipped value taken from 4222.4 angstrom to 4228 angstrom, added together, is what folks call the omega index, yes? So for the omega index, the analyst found 0.1734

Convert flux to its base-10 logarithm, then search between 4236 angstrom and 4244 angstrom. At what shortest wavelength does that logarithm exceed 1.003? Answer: 4237.45 angstrom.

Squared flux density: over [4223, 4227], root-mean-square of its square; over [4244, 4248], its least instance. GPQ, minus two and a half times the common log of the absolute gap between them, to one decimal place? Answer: -4.3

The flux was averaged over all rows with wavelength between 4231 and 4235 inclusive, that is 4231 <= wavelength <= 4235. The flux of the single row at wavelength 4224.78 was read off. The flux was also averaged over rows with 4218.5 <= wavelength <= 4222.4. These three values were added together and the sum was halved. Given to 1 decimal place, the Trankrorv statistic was 16.3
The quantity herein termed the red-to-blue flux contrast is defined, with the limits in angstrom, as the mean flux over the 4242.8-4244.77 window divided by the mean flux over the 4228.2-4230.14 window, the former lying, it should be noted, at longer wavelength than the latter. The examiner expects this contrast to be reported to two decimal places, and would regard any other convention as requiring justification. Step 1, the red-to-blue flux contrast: 0.71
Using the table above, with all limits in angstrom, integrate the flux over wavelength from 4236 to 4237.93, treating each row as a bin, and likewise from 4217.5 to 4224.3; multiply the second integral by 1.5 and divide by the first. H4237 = 5.9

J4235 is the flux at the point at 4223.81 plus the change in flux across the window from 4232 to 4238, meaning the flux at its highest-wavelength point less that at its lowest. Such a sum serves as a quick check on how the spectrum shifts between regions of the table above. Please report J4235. 13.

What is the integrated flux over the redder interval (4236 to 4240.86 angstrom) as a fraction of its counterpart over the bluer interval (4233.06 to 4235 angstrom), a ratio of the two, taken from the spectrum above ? 2.4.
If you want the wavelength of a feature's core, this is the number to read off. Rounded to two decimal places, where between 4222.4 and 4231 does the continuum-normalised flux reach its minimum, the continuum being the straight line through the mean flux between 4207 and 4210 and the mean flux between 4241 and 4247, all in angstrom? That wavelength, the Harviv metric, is 4226.73 angstrom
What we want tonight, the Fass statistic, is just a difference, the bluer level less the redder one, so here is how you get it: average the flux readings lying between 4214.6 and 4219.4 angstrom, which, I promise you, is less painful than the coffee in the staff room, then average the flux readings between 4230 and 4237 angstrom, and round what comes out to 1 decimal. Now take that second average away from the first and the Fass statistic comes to -0.7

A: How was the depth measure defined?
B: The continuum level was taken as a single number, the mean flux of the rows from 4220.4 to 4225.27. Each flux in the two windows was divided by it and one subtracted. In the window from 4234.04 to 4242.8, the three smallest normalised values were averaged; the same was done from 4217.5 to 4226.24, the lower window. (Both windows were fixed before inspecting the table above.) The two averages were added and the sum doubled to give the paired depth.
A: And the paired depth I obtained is -0.71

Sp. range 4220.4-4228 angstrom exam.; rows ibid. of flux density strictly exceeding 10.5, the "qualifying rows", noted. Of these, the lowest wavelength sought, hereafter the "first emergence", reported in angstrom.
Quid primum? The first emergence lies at 4220.89 angstrom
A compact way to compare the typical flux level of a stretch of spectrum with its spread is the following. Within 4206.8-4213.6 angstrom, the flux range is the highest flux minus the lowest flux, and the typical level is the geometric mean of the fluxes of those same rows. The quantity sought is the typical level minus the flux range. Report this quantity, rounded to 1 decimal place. 6.2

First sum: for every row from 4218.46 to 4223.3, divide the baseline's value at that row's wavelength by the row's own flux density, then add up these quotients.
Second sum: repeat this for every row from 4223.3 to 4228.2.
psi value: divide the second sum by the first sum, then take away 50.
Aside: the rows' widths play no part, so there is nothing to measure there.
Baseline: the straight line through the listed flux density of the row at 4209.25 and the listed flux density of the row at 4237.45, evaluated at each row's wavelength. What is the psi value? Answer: -49.0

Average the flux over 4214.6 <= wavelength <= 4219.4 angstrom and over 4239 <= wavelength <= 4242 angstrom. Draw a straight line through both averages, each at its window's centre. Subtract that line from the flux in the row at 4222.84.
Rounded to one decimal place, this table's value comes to 1.8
